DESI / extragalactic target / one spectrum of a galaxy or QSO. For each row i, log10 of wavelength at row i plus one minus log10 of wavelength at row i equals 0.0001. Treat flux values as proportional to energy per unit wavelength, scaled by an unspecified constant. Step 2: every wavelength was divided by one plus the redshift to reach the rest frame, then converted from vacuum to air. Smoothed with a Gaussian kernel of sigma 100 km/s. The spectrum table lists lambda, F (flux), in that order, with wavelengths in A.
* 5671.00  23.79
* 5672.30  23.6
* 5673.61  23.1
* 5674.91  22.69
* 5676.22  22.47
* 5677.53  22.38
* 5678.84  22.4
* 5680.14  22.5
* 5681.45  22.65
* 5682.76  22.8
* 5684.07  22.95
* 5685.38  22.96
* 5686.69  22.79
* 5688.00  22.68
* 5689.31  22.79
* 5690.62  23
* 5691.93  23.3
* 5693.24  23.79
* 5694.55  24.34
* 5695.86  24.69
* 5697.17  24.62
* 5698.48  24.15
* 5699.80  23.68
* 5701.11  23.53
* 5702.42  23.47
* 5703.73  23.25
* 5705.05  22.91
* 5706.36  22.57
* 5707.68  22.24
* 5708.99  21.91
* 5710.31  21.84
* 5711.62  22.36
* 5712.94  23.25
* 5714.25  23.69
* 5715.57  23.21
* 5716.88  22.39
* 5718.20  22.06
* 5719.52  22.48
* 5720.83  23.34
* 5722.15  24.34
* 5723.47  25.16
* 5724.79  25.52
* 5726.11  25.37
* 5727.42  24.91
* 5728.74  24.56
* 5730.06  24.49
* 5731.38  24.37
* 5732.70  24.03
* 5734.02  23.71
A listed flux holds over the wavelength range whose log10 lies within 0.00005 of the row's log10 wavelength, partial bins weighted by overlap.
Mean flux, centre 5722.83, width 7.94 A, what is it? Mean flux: 24.4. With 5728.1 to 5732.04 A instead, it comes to 24.5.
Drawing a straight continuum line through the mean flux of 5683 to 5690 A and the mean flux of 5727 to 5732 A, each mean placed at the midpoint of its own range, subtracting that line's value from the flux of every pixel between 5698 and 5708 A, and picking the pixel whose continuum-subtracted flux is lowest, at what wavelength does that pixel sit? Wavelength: 5707.68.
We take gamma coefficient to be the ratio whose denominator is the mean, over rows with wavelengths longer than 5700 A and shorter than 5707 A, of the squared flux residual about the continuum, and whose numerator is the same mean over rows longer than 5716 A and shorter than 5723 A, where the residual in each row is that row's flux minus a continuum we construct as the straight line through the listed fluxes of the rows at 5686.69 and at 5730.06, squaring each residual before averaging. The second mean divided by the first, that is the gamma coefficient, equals 6.7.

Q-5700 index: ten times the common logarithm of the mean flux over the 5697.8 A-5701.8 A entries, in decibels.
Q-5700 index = 13.8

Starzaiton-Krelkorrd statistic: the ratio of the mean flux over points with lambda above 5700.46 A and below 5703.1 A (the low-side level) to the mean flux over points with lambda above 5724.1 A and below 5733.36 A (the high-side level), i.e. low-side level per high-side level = 0.95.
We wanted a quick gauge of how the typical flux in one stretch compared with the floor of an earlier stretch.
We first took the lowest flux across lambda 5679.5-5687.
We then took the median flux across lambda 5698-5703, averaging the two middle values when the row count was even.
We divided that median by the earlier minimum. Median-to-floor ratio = 1.05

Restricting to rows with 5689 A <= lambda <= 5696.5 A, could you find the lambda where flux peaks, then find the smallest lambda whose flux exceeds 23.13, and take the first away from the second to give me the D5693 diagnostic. -3.9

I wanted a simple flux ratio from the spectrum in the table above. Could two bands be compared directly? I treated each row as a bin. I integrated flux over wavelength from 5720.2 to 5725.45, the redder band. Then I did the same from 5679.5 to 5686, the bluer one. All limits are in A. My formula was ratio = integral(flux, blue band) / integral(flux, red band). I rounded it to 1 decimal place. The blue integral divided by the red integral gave 1.1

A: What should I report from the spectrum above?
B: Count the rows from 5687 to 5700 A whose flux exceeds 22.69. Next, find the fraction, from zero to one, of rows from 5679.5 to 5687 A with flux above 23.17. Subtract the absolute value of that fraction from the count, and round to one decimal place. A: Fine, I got 9.0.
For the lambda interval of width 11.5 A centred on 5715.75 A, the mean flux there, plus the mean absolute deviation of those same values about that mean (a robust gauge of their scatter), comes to 23.3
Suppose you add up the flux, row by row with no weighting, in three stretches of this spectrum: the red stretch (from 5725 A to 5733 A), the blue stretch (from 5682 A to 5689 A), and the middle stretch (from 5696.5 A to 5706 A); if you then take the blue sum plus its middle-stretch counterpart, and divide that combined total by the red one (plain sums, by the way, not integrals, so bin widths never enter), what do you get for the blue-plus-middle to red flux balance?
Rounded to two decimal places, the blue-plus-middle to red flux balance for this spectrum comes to 1.89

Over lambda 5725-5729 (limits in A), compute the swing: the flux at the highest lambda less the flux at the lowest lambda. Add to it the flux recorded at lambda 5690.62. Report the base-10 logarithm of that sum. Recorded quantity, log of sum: 1.35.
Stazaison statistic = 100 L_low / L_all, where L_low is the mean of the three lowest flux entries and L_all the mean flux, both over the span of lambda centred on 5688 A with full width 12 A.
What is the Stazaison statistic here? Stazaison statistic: 98.9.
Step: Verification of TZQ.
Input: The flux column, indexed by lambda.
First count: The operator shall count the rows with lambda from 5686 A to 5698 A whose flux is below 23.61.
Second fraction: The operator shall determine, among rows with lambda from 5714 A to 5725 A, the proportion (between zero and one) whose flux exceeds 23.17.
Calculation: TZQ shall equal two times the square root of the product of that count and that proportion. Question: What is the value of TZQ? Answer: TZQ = 3.7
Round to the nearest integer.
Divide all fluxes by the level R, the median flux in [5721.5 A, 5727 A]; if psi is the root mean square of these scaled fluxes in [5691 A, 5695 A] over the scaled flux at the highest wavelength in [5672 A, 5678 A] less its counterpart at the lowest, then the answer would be -20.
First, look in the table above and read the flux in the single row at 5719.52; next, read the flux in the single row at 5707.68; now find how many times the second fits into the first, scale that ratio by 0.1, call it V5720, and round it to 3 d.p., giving 0.101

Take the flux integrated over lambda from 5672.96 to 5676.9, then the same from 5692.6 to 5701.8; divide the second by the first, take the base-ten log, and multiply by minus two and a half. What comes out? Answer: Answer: -1.0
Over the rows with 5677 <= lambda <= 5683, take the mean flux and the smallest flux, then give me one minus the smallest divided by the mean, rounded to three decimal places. 0.007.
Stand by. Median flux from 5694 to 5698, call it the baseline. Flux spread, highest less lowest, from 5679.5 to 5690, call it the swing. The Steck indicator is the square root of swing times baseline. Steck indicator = 3.4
